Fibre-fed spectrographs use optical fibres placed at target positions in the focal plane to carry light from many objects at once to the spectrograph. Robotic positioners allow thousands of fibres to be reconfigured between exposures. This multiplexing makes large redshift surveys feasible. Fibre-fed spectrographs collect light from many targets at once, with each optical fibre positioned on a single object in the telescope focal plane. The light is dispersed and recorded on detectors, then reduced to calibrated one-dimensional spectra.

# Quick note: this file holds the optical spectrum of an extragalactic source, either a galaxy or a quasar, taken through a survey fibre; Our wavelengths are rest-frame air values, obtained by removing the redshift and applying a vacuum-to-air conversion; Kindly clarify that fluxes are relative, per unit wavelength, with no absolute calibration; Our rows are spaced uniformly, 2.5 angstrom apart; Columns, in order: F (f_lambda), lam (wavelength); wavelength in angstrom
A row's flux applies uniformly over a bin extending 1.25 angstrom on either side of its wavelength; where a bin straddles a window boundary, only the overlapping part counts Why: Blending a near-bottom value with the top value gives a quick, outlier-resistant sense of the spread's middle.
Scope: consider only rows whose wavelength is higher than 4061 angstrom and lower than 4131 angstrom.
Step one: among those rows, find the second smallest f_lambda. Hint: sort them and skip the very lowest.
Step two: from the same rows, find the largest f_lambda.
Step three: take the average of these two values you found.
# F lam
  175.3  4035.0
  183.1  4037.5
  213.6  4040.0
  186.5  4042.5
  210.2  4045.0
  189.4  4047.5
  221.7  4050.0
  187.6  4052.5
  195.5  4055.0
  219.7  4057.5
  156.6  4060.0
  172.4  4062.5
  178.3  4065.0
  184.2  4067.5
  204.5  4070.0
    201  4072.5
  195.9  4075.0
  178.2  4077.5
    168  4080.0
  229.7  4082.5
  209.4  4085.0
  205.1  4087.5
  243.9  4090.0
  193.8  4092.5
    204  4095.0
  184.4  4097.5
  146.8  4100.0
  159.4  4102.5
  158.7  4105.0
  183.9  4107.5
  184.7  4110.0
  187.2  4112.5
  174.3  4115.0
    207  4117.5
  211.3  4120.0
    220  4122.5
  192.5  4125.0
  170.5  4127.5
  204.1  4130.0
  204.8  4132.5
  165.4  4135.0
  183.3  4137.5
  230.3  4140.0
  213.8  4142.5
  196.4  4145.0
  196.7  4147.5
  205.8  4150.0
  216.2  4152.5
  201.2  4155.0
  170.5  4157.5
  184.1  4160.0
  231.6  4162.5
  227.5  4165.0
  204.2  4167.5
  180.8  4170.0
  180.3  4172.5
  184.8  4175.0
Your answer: 201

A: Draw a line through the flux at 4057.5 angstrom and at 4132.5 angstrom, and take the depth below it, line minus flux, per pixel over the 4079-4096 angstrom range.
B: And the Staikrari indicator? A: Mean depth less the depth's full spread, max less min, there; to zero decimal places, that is -72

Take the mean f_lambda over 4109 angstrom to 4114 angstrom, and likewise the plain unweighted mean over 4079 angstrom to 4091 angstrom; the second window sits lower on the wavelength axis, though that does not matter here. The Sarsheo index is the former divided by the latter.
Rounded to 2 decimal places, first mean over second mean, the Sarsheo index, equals 0.88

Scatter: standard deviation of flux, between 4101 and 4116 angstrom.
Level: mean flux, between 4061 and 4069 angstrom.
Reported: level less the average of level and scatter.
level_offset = 83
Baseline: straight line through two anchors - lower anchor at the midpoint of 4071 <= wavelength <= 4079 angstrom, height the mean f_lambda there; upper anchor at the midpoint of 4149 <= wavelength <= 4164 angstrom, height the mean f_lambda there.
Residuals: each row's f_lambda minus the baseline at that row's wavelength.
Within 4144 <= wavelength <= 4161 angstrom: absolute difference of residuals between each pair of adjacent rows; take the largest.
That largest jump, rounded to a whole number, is 31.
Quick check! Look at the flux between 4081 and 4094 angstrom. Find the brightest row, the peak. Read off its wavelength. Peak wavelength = 4090.0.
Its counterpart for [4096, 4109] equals 4097.5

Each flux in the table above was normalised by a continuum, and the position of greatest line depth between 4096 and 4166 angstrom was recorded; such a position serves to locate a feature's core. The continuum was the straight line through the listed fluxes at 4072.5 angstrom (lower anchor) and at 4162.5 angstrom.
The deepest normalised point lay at 4100.0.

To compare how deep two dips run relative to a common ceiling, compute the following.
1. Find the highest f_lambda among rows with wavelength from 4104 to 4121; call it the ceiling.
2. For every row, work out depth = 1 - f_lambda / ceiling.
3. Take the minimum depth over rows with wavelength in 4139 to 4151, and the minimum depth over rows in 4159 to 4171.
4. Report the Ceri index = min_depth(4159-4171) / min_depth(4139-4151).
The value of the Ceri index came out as 1.1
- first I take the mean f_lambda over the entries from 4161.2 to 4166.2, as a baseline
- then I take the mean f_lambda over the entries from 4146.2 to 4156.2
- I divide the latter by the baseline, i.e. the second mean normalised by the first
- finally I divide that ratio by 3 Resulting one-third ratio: 0.298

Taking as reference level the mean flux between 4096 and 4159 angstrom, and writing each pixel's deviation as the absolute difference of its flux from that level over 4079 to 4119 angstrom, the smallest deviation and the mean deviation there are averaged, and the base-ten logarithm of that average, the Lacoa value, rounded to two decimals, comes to 1.07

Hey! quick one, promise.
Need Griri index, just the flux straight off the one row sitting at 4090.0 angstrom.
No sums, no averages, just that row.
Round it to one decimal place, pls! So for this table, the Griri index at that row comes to 243.9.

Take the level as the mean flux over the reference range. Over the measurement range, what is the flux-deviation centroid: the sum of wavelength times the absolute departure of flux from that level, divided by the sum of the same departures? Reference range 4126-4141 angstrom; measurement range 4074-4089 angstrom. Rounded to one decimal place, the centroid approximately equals 4082.0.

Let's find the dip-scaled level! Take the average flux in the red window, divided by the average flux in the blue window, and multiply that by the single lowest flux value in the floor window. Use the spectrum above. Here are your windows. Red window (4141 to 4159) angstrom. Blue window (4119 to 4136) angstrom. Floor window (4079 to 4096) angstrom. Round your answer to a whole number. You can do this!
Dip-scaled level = 172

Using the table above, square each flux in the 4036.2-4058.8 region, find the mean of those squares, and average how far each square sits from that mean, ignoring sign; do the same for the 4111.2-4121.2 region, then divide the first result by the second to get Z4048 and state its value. 1.01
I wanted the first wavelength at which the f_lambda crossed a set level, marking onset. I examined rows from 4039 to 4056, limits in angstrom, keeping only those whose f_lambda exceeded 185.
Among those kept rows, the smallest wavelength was 4040.0 angstrom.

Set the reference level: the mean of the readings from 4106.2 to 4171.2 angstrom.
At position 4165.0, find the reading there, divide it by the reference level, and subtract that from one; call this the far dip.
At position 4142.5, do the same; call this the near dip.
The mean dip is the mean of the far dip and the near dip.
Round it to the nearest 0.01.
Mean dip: -0.11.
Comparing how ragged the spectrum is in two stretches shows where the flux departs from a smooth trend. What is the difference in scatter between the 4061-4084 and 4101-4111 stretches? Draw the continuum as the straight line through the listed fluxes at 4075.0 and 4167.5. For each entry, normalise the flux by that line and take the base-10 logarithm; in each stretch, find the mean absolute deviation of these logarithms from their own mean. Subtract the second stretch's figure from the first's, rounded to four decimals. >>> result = 0.0031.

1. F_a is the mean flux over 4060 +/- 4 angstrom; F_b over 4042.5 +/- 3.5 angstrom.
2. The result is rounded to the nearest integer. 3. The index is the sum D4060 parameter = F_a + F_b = 386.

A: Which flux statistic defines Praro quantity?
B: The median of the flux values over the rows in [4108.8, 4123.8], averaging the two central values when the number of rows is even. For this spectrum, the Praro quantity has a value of 197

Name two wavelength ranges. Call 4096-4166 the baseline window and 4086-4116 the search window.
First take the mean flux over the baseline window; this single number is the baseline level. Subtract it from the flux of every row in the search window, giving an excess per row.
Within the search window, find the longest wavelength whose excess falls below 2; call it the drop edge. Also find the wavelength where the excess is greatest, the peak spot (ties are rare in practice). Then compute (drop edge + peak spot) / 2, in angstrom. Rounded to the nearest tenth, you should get 4102.5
